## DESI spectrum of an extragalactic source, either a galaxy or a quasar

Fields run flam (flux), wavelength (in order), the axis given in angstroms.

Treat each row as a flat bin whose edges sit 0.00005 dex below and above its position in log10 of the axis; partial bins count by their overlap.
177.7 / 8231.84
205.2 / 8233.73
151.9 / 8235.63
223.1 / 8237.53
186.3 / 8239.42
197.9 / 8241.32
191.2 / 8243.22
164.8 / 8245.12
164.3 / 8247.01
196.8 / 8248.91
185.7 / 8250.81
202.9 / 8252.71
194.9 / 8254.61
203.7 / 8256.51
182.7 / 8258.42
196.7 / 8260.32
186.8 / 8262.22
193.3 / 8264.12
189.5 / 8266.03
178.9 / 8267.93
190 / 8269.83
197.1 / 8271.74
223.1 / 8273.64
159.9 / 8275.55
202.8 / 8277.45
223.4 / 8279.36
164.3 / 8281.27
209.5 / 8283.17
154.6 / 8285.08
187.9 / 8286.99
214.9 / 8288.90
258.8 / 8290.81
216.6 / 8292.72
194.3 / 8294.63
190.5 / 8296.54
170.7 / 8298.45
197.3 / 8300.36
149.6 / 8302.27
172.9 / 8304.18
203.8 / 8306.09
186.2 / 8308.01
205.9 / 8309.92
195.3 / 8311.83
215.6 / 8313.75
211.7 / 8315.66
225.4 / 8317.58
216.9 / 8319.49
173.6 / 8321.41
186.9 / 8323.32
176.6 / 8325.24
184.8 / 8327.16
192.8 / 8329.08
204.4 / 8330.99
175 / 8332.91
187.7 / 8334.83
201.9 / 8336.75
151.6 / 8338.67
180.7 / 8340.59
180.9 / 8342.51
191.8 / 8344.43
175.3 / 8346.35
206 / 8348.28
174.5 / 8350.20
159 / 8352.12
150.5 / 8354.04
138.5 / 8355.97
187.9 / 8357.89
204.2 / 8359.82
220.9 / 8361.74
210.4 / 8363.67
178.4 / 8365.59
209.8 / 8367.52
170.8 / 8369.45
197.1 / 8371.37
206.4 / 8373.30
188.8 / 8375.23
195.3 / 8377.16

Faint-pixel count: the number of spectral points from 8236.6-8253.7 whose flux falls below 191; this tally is 4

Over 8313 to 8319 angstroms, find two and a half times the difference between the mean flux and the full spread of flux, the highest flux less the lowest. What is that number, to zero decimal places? 510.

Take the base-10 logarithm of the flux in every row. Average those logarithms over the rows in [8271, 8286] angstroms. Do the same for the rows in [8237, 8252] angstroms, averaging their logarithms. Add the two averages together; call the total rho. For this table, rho 4.55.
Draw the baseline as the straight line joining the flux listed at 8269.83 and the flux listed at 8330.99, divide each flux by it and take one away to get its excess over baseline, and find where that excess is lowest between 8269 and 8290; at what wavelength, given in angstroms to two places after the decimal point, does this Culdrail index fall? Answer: 8285.08 angstroms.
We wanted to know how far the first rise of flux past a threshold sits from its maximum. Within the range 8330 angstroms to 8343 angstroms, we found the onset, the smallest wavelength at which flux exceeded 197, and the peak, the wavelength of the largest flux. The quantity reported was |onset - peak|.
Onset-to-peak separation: 0.0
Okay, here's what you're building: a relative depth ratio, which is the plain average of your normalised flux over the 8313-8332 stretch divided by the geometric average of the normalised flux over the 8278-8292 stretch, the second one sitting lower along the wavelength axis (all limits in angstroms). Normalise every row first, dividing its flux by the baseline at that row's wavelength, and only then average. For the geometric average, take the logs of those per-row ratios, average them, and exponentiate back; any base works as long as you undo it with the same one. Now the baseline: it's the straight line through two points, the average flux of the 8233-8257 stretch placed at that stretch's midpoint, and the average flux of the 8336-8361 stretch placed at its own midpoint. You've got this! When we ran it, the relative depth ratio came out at 1.02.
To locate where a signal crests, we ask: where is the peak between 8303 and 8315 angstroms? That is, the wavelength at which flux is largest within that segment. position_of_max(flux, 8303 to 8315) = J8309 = 8313.75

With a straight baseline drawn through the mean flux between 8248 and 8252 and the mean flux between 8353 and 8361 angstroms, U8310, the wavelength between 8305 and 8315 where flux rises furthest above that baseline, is 8313.75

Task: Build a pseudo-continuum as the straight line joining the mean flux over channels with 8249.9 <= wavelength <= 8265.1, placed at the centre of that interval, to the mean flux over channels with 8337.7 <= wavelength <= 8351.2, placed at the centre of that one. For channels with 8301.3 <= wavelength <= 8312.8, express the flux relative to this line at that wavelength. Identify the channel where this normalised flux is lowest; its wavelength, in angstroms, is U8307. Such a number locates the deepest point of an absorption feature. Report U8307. 8302.27 angstroms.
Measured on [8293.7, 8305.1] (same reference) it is 8302.27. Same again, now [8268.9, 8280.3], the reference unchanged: 8275.55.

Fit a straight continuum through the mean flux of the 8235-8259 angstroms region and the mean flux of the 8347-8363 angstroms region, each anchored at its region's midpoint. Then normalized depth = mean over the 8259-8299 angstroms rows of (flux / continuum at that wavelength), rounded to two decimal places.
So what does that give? 1.05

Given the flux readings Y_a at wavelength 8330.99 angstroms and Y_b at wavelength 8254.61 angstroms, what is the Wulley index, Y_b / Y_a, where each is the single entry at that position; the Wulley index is 1.0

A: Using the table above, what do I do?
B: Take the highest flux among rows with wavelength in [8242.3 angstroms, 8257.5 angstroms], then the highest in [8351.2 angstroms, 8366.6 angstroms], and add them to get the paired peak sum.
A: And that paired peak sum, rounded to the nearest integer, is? 425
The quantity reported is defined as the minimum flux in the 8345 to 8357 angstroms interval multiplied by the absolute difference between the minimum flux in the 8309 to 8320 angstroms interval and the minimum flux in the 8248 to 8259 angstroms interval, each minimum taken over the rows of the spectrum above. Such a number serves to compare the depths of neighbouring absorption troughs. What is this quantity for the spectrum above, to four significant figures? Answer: 1745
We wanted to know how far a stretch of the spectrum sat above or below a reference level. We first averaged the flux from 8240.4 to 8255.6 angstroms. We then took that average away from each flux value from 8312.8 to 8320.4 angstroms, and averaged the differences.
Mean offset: 30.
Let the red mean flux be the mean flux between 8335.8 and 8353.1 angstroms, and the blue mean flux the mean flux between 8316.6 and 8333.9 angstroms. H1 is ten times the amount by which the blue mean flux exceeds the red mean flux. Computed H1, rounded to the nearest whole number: 127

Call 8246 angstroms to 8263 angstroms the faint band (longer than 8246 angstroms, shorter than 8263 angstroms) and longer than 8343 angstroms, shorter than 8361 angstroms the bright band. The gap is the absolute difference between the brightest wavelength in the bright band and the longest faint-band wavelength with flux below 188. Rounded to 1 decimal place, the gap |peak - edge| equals 86.1 angstroms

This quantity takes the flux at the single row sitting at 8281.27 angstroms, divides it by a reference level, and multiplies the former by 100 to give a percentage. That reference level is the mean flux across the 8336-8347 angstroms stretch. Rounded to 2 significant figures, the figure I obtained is 91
